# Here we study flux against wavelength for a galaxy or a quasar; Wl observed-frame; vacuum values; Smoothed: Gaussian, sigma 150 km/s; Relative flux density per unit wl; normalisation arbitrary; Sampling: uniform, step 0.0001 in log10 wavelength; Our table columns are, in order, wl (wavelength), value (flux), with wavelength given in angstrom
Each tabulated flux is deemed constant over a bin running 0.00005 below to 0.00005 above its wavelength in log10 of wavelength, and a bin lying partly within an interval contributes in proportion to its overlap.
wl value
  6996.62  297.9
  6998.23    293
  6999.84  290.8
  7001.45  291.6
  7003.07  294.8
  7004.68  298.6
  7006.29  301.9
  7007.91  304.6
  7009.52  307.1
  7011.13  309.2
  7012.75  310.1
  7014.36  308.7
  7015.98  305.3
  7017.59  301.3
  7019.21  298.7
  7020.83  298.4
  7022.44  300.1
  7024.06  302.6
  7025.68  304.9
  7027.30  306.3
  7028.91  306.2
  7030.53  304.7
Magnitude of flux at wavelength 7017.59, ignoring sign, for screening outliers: 301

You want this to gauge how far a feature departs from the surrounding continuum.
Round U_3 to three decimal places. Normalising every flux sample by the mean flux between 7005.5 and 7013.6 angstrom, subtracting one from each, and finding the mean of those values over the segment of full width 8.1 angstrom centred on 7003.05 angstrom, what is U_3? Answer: -0.036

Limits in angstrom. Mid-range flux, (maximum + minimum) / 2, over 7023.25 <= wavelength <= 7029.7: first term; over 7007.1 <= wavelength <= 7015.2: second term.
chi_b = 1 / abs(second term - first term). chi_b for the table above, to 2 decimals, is 0.34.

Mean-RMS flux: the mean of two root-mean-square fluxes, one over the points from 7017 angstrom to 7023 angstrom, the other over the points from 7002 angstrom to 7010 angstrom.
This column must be 301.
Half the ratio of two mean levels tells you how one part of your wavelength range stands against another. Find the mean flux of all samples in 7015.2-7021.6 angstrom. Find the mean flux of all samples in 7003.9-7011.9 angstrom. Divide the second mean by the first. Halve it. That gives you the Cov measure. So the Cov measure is 0.506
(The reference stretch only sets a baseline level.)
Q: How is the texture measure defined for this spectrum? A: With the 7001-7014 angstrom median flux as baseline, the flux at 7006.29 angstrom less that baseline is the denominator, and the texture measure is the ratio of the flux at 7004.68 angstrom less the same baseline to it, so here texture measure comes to 3.4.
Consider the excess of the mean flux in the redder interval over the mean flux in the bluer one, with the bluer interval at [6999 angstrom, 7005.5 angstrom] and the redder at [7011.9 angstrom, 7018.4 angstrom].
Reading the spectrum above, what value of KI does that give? 12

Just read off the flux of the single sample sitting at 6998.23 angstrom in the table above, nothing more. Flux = 293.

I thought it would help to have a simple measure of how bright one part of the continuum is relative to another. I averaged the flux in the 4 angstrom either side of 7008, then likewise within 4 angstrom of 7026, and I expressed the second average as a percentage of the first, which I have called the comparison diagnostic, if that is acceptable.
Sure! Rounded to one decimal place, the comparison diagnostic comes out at 99.9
